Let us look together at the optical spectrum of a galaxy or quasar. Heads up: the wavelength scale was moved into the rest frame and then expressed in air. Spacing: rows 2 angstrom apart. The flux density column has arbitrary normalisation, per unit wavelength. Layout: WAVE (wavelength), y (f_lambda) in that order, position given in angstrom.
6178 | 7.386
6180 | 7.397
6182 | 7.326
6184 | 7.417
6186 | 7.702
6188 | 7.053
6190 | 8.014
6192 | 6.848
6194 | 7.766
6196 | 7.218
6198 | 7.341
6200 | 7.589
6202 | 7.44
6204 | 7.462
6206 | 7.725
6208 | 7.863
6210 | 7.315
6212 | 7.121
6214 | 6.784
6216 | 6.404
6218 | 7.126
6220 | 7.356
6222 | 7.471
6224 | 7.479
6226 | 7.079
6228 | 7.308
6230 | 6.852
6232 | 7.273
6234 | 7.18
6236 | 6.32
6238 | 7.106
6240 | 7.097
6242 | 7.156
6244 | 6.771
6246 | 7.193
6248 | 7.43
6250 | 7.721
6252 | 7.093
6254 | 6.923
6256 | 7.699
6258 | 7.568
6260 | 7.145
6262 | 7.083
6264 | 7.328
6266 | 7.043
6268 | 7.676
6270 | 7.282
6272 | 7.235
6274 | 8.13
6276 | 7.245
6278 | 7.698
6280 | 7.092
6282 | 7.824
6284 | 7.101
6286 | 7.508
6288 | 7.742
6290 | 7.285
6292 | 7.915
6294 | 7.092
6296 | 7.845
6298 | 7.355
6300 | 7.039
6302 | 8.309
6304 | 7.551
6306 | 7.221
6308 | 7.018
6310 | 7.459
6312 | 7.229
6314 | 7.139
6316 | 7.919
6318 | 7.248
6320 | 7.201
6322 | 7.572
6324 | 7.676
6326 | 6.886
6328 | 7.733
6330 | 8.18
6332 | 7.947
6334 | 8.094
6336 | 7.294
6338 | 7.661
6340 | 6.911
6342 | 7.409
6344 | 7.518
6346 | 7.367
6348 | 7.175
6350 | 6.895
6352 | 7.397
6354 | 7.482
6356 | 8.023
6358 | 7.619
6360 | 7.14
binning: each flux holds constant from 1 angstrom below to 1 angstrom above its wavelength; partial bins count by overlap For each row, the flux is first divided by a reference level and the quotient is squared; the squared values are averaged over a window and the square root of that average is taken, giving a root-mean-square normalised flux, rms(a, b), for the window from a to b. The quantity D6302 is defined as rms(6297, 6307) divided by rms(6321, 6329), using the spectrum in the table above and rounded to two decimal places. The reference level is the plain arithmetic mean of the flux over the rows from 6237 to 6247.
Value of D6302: 1.00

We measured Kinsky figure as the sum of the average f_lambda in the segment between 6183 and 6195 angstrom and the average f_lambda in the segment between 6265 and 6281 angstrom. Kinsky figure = 14.9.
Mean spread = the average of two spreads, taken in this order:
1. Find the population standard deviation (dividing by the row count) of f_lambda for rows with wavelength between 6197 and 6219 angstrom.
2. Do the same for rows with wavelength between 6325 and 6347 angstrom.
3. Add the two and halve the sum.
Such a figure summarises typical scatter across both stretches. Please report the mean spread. 0.406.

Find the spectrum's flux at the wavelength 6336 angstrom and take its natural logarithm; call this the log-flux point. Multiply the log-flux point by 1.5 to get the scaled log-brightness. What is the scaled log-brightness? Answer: 2.981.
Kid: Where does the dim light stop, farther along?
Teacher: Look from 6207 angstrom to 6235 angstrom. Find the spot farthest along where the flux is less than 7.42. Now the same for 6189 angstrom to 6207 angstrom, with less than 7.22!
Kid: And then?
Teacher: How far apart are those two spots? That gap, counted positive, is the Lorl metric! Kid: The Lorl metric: 38 angstrom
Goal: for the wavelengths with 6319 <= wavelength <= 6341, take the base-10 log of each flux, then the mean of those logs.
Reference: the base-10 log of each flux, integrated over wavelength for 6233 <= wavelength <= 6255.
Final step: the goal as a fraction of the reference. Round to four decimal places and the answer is 0.0469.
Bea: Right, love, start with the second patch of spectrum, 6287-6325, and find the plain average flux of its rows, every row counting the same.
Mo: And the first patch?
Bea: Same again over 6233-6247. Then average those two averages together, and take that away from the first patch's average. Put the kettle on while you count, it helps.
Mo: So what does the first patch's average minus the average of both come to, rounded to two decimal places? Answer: -0.24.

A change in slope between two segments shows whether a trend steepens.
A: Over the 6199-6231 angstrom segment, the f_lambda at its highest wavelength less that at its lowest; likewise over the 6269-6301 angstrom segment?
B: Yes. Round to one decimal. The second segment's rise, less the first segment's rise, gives 0.5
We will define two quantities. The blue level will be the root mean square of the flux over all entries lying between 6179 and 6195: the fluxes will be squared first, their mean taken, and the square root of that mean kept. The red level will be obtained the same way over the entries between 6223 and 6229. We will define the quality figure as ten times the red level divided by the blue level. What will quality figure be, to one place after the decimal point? 9.8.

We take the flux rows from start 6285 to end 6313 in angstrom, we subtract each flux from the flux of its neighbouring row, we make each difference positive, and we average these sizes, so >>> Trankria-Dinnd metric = 0.53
